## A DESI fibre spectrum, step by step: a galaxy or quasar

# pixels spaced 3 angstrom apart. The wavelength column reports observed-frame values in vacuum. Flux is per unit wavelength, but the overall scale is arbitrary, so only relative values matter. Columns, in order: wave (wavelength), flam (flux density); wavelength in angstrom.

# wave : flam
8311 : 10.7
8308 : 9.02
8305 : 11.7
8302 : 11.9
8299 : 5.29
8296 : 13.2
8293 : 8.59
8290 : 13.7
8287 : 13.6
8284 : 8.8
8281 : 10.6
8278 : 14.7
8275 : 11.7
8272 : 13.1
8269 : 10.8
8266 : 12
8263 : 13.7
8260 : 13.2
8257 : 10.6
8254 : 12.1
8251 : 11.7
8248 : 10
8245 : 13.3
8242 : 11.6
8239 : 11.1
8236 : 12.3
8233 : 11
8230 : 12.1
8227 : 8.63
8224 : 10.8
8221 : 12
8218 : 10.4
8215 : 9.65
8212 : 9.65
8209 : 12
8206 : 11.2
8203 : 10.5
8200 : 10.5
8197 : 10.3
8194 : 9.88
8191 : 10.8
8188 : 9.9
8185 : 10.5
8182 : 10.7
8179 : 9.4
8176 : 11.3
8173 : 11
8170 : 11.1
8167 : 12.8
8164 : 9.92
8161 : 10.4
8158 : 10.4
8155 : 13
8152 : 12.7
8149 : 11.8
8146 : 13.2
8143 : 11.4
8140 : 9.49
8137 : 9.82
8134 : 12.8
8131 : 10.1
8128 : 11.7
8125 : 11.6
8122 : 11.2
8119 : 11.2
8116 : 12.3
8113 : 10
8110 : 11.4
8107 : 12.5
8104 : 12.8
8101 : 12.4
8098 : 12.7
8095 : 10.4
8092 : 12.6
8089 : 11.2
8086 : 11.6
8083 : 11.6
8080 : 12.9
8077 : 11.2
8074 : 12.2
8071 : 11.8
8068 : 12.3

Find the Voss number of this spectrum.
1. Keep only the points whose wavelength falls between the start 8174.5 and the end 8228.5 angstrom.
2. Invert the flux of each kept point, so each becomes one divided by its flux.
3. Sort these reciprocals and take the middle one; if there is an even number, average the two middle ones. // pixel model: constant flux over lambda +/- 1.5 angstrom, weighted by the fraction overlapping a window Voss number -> 0.095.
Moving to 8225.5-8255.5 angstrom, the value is 0.086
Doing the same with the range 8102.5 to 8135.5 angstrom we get 0.086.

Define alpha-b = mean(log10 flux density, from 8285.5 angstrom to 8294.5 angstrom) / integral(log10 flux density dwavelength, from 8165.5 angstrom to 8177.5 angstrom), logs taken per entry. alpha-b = 0.084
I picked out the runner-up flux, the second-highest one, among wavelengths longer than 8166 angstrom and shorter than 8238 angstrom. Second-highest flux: 12.3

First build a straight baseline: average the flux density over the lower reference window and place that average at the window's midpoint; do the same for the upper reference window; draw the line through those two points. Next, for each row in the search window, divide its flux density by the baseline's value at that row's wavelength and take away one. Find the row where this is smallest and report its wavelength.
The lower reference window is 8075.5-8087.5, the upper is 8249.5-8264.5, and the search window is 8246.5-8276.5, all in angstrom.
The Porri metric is 8248 angstrom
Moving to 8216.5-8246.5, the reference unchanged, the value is 8227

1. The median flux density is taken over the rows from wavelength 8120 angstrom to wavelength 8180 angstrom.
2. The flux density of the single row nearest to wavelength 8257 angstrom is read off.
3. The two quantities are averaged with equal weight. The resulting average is 10.9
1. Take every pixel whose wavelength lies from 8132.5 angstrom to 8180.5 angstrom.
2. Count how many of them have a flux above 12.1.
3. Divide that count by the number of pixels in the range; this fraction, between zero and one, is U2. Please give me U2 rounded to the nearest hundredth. 0.31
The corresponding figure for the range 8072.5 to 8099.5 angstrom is 0.44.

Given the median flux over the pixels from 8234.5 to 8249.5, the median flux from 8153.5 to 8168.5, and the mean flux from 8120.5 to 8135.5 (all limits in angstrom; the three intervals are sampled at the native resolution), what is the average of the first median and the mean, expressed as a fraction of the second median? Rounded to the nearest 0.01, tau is 1.11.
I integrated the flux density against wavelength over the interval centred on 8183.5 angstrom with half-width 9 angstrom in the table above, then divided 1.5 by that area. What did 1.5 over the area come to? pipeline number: 0.0080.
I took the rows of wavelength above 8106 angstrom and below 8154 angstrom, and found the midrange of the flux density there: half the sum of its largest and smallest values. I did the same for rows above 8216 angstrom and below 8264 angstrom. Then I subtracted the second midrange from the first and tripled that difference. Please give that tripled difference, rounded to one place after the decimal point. 0.5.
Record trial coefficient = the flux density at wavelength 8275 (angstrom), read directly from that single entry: 11.7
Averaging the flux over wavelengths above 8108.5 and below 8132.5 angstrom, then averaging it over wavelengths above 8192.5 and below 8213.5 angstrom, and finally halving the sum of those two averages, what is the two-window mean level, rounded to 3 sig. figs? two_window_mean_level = 10.9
